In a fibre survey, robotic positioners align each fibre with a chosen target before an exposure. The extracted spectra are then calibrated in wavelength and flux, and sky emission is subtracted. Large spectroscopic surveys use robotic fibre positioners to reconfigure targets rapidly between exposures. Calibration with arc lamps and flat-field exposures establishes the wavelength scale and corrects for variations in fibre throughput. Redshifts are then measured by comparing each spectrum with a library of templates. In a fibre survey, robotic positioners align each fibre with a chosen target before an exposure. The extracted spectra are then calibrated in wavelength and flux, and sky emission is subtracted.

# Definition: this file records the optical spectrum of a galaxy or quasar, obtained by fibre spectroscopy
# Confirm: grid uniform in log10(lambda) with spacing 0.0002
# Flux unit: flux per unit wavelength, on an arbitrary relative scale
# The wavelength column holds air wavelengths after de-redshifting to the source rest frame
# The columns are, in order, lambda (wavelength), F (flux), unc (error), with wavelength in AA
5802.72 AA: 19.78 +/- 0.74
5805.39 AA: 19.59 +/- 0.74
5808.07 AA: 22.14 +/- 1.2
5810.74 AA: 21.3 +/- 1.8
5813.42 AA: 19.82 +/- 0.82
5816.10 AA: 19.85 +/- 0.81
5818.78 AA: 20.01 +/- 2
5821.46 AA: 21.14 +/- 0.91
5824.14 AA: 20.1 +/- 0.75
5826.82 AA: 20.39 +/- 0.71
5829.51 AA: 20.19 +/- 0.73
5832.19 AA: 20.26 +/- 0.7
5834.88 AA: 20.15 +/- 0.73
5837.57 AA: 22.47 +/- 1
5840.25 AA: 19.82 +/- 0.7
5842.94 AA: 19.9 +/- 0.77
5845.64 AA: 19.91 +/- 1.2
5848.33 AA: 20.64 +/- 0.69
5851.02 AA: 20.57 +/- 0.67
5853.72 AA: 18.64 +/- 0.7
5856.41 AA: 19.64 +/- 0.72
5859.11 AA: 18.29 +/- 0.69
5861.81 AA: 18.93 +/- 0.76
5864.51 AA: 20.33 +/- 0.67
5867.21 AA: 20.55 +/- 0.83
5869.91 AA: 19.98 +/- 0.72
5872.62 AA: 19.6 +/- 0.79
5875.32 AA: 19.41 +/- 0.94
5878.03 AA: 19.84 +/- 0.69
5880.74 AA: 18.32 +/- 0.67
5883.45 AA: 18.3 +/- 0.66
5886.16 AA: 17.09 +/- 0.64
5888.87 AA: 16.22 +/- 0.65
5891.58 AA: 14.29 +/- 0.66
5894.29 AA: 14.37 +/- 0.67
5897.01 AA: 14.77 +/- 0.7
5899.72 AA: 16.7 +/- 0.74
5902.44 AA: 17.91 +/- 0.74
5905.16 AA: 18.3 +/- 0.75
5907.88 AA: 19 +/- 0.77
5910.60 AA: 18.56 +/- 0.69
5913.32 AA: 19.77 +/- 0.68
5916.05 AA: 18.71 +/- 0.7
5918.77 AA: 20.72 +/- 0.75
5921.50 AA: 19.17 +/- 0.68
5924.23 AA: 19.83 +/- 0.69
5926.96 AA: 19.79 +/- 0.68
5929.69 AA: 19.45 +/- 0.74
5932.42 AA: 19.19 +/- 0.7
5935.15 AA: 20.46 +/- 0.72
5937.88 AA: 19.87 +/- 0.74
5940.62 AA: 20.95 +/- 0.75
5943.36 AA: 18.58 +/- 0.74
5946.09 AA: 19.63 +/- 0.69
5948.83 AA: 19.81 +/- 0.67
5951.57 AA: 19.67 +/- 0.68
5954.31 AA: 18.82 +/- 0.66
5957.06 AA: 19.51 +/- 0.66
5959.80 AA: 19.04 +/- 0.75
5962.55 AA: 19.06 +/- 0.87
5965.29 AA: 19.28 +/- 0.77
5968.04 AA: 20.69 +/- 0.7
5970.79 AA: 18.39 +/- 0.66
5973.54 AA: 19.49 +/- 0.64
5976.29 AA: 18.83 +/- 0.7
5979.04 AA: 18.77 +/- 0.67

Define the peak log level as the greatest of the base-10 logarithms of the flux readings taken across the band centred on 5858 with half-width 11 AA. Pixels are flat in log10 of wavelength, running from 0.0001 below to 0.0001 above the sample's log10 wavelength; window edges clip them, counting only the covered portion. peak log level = 1.31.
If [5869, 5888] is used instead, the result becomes 1.30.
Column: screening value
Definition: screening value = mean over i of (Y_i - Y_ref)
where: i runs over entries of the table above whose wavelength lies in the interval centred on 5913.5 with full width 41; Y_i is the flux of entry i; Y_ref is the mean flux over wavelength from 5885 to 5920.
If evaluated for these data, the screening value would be 1.0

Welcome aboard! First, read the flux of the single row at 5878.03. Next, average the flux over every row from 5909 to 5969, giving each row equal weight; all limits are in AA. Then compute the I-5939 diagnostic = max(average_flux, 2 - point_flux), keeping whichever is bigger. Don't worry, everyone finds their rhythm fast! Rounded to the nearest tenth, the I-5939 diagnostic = 19.6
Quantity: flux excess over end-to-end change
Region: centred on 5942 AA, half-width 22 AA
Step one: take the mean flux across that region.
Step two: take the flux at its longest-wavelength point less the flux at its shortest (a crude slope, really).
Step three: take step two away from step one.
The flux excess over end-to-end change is 20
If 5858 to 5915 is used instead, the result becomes 17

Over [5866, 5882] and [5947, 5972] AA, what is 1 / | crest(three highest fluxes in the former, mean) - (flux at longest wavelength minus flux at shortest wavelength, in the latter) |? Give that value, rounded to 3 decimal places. 0.046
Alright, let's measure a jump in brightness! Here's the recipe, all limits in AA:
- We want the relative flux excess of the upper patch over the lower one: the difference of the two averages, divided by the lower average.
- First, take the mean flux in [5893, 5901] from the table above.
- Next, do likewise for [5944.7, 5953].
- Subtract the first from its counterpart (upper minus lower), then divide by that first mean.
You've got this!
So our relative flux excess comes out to 0.3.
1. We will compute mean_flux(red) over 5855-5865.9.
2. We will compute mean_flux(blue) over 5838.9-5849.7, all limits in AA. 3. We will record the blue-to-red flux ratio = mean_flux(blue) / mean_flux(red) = 1.04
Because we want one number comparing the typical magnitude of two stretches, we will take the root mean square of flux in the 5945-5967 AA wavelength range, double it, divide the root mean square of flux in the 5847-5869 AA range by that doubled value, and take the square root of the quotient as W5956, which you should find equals 0.71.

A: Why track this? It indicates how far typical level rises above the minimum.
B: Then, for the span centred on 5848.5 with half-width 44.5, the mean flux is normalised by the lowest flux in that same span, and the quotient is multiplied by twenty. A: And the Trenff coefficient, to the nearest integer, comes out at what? 27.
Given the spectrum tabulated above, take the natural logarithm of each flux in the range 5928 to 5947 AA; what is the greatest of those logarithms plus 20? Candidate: 23.0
